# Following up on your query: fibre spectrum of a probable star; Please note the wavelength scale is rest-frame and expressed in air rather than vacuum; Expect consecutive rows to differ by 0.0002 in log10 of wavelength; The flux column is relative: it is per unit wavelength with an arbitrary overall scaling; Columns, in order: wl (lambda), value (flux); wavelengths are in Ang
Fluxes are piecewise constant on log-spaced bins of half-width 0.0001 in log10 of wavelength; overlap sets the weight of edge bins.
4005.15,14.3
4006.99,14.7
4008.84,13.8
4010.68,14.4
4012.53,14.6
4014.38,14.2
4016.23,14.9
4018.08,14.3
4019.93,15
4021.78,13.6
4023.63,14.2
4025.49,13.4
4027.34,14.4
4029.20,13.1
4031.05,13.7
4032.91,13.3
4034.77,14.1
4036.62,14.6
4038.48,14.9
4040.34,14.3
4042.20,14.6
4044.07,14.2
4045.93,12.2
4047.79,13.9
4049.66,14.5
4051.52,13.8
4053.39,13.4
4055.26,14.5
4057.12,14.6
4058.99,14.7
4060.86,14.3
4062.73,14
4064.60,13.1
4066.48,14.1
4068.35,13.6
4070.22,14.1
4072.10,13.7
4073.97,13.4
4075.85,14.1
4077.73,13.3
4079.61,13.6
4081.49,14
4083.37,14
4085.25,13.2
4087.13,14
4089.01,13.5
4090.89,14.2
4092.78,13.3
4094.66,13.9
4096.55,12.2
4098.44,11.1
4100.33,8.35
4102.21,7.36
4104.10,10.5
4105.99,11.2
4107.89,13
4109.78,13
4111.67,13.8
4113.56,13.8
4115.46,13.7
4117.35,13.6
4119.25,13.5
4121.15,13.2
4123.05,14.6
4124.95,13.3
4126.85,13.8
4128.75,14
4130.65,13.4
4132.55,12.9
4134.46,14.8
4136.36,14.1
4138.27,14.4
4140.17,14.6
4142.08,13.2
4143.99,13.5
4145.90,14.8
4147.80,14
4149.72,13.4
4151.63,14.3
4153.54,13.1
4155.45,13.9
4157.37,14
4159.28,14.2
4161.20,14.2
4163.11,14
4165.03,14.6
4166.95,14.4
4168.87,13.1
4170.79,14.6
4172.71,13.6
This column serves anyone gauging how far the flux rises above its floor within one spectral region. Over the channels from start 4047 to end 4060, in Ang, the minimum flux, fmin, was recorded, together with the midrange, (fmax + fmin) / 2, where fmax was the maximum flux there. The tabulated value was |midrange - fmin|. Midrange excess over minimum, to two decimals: 0.65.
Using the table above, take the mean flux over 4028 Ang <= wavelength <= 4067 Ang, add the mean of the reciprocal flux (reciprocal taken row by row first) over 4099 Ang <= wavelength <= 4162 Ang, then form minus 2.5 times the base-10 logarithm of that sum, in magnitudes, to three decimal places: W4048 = -2.871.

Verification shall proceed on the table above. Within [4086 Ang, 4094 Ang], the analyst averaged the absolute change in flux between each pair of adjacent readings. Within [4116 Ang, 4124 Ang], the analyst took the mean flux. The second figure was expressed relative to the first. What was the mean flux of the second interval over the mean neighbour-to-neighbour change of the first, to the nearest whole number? 20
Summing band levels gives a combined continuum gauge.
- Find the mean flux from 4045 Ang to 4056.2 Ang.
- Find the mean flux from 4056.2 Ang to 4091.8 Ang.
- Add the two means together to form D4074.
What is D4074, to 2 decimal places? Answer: 27.59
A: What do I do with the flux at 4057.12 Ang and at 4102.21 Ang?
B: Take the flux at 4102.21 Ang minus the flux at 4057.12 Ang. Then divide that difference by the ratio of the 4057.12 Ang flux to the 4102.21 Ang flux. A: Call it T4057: -3.6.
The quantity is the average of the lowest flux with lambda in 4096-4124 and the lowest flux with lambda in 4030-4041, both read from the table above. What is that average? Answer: 10.3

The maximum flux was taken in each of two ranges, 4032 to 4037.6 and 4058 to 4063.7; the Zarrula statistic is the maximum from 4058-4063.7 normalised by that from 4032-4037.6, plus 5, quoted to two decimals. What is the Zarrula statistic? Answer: 6.01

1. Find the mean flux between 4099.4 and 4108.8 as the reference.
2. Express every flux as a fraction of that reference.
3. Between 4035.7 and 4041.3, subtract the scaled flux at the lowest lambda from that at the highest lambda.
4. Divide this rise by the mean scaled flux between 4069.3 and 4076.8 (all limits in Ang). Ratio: -0.022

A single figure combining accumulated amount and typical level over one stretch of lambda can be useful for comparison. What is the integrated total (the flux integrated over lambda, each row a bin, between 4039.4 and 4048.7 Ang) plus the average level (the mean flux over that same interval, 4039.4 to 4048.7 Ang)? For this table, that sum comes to 143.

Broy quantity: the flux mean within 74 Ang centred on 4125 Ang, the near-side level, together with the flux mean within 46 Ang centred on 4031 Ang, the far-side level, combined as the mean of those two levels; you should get 13.6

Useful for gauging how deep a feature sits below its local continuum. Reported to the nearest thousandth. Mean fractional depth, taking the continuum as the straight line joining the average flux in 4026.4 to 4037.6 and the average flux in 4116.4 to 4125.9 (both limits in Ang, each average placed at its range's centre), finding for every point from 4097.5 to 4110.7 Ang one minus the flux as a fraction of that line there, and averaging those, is 0.222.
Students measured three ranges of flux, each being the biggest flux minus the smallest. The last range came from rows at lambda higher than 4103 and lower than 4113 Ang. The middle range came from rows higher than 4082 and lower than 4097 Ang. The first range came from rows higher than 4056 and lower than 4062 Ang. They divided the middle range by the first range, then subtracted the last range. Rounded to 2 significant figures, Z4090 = 1.7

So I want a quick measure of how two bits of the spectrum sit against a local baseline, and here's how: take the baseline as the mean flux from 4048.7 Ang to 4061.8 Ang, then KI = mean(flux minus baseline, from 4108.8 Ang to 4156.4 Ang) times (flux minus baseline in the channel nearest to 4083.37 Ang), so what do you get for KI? 0.12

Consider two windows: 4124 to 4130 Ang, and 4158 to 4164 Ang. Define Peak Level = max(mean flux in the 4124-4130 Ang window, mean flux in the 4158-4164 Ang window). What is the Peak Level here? 14.1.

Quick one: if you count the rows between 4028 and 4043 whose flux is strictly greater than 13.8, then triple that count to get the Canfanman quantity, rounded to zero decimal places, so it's 15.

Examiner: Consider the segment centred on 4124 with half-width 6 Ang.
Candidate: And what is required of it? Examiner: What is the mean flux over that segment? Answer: 13.7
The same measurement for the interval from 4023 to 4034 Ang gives 13.7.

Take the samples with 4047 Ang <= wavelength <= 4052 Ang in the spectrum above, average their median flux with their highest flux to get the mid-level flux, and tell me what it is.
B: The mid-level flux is 14.20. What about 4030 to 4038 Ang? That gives 14.25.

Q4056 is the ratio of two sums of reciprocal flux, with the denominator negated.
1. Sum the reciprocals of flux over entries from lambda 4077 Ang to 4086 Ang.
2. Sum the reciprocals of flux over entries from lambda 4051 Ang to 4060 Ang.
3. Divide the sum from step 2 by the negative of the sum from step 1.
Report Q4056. -1.0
